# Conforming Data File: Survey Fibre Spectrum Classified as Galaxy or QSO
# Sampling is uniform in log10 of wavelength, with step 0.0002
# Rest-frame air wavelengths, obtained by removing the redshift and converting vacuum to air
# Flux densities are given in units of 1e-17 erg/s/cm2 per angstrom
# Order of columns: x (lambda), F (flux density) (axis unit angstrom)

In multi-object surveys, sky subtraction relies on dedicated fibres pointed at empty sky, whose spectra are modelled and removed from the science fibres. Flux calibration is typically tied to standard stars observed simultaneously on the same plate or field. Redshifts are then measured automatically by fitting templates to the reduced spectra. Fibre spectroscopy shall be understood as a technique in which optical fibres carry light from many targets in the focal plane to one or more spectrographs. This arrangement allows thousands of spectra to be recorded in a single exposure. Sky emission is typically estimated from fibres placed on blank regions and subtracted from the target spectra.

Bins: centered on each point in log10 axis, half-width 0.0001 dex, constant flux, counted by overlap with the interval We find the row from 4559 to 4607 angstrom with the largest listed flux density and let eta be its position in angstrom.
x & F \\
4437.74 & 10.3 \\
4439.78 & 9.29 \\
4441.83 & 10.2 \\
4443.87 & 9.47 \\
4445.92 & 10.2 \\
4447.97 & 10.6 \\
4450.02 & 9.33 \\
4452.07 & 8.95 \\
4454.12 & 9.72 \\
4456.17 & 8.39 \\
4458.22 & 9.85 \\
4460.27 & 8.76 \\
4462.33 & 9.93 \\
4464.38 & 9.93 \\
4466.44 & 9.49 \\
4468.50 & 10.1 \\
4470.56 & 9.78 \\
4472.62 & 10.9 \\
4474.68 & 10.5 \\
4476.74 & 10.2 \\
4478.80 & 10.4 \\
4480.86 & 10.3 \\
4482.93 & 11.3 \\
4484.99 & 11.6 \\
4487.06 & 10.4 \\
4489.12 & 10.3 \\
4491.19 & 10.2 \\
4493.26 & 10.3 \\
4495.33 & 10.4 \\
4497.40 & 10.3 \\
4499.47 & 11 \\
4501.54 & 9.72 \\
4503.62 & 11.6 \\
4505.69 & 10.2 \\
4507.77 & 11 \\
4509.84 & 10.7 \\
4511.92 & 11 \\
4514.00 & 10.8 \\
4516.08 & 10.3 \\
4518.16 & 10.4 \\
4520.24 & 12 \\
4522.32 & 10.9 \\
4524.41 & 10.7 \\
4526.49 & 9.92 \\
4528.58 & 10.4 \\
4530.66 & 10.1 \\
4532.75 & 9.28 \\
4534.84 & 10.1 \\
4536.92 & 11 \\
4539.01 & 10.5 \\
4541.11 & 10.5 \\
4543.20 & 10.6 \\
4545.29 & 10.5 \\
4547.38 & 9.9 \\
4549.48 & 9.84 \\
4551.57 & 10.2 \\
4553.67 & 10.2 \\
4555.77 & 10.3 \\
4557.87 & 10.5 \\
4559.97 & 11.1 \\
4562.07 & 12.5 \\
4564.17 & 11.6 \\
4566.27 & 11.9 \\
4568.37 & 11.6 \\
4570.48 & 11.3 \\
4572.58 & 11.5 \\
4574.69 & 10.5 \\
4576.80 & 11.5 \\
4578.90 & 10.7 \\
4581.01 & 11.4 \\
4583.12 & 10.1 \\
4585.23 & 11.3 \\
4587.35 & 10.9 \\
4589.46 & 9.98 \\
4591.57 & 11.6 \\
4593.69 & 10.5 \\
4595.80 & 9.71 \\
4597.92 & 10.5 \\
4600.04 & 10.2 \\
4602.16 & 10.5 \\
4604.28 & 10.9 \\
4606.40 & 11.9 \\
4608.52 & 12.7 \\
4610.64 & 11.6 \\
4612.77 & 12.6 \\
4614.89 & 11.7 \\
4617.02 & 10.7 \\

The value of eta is 4562.07 angstrom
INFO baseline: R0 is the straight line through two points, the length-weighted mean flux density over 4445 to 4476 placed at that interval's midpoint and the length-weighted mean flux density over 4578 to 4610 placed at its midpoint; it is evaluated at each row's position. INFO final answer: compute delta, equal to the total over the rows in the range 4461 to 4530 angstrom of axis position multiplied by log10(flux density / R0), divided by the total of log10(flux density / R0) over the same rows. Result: 4496.6 angstrom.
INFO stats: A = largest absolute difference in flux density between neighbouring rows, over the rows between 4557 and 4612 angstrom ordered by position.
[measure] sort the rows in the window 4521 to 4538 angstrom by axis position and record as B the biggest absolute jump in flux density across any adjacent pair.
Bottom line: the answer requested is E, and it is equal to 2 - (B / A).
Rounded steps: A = 1.6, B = 0.90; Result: 1.44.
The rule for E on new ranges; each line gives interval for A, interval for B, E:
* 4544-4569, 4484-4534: 0.66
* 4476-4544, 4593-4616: 1.41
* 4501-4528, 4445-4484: 1.22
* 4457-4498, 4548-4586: 0.83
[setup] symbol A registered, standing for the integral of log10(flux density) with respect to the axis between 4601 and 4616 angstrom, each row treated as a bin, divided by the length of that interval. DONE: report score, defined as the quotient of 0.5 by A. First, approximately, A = 1.07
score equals 0.469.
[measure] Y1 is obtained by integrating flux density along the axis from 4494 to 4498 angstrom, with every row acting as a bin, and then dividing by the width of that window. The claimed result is 10.4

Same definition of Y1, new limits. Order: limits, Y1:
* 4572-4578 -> 11.1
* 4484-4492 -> 10.6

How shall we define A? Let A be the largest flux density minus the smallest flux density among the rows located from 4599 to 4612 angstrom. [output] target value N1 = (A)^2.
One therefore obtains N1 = 6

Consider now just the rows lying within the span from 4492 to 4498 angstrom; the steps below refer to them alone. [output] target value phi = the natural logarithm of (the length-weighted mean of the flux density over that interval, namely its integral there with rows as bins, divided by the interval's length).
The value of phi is 2.33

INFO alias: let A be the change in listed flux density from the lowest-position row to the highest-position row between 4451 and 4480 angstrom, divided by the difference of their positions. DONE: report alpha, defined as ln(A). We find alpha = -2.9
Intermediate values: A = 0.05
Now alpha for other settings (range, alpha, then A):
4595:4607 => -1.6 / 0.21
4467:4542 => -5.2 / 0.01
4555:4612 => -3.7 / 0.02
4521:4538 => -5.0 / 0.01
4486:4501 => -3.0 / 0.05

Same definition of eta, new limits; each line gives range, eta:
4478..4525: 4520.24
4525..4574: 4562.07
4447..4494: 4484.99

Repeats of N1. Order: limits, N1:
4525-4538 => 3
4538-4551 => 1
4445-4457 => 5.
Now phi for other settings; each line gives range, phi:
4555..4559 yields 2.34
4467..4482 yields 2.33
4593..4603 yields 2.33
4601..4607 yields 2.40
